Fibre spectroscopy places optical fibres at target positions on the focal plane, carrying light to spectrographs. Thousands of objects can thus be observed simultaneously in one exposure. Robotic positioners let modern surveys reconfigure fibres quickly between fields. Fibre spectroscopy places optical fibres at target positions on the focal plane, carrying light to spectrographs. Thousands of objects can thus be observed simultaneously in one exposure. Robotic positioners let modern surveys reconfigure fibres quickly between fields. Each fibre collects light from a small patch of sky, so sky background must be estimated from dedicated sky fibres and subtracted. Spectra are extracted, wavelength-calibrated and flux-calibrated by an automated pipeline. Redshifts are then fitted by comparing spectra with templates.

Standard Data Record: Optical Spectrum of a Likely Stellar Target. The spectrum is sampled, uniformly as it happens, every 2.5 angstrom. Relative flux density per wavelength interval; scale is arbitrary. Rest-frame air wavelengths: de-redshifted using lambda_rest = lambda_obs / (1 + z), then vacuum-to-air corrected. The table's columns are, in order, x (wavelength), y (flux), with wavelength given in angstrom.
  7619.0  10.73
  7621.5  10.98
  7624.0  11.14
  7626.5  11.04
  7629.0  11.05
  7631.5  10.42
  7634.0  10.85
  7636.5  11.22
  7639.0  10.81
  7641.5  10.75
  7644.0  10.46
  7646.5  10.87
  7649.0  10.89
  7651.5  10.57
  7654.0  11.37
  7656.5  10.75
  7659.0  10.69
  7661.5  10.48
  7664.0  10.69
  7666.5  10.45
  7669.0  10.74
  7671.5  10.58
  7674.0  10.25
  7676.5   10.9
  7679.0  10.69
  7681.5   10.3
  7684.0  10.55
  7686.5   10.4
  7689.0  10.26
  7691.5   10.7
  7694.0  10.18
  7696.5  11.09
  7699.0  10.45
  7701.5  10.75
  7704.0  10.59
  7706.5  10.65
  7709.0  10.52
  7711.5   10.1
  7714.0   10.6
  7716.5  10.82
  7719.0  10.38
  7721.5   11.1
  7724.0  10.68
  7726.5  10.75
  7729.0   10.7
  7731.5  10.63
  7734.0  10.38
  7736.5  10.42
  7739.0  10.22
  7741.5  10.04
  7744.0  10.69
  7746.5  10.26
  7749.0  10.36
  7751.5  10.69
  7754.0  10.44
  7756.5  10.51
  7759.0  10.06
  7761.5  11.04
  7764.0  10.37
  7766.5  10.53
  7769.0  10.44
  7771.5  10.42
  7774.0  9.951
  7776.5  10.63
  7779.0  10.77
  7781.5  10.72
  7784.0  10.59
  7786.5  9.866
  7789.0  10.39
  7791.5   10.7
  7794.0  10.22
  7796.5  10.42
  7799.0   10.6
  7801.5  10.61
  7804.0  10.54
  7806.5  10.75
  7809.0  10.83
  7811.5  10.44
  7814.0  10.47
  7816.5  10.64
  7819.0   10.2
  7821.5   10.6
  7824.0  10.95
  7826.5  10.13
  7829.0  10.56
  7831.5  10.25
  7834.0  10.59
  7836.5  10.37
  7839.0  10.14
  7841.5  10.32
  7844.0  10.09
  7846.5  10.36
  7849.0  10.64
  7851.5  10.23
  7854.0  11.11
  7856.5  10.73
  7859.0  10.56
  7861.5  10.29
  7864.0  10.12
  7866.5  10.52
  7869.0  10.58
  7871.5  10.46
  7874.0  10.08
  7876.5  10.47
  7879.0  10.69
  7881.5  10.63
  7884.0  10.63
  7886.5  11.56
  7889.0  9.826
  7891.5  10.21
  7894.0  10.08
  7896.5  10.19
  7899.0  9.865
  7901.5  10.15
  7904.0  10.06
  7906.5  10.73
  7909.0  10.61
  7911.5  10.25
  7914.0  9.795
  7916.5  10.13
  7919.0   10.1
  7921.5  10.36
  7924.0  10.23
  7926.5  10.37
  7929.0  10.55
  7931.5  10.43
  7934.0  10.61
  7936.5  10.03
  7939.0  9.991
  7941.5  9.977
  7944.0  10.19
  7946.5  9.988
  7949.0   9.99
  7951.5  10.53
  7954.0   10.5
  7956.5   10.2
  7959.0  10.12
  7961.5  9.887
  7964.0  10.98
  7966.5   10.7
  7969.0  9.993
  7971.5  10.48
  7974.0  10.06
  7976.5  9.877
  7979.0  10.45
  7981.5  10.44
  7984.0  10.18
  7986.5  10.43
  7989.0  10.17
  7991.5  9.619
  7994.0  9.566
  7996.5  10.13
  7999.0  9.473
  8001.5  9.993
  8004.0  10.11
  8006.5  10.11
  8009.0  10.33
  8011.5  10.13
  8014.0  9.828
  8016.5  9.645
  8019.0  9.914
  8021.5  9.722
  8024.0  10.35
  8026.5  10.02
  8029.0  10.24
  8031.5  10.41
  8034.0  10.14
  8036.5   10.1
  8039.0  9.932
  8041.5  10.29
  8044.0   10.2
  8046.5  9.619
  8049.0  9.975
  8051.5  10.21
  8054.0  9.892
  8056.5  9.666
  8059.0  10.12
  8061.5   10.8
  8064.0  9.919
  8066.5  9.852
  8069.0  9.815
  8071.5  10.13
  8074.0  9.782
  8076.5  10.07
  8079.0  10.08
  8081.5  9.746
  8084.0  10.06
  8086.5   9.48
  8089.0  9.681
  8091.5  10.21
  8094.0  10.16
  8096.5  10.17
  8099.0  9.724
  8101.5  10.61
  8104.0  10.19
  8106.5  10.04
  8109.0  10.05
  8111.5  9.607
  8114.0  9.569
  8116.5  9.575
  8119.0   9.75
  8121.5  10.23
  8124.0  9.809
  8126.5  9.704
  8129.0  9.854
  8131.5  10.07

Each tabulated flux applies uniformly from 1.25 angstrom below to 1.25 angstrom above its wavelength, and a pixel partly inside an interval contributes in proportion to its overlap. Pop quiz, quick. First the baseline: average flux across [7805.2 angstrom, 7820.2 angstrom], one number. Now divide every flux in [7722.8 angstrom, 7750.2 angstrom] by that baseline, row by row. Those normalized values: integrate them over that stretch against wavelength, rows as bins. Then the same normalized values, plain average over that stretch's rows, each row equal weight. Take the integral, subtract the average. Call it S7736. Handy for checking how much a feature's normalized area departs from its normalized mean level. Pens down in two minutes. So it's 26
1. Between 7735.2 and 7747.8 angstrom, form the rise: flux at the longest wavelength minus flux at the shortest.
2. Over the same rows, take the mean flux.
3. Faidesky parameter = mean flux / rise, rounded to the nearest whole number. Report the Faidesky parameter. -65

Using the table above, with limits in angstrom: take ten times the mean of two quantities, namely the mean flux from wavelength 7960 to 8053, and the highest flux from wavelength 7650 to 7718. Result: 107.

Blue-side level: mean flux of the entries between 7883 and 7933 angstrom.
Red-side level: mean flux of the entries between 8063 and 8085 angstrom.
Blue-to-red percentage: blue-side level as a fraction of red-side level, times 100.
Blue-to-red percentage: 104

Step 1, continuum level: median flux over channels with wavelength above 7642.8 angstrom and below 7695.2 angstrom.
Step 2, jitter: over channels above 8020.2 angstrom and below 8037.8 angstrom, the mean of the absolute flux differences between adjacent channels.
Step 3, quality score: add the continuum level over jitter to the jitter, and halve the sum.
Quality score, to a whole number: 19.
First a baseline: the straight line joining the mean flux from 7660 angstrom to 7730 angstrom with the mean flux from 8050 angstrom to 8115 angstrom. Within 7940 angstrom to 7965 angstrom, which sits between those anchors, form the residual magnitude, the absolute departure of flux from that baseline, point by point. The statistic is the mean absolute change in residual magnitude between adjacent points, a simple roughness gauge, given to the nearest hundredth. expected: 0.19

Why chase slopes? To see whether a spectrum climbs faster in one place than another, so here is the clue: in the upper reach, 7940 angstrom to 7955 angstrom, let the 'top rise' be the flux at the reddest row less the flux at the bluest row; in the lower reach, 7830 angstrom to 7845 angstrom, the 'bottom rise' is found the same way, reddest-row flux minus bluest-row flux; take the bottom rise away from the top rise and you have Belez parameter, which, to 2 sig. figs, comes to 0.68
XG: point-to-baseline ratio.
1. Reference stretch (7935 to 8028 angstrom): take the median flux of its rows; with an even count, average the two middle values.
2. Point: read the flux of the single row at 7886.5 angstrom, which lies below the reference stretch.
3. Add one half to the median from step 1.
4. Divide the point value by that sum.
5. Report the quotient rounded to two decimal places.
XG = 1.09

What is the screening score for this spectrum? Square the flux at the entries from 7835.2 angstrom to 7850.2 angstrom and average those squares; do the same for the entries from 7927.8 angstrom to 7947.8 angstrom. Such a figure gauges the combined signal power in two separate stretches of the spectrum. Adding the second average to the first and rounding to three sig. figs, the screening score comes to 211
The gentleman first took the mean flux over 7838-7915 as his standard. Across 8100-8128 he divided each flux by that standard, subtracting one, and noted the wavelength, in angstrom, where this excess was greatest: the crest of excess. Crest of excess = 8101.5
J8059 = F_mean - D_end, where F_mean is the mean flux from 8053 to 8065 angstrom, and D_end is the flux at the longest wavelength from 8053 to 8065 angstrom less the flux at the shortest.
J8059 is 10.1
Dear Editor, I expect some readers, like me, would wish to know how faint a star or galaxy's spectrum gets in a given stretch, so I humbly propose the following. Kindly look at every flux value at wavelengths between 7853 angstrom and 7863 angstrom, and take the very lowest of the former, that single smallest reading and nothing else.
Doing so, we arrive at 10.29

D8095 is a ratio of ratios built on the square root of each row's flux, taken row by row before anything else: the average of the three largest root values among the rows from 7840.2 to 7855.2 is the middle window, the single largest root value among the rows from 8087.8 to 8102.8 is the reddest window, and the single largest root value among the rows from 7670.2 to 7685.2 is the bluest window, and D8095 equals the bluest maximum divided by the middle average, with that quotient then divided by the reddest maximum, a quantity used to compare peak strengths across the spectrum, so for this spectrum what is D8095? 0.310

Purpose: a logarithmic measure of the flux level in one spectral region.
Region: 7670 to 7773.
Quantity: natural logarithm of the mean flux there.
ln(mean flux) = 2.35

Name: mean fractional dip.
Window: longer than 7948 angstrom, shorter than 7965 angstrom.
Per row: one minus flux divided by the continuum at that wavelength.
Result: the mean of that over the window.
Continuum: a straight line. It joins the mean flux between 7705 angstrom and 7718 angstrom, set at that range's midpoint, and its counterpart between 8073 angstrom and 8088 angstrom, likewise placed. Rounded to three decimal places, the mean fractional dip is -0.022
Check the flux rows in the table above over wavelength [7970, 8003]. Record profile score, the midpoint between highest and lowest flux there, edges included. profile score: 10.0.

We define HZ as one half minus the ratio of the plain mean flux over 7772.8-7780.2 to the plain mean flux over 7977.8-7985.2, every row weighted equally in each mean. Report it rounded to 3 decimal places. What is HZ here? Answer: -0.509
